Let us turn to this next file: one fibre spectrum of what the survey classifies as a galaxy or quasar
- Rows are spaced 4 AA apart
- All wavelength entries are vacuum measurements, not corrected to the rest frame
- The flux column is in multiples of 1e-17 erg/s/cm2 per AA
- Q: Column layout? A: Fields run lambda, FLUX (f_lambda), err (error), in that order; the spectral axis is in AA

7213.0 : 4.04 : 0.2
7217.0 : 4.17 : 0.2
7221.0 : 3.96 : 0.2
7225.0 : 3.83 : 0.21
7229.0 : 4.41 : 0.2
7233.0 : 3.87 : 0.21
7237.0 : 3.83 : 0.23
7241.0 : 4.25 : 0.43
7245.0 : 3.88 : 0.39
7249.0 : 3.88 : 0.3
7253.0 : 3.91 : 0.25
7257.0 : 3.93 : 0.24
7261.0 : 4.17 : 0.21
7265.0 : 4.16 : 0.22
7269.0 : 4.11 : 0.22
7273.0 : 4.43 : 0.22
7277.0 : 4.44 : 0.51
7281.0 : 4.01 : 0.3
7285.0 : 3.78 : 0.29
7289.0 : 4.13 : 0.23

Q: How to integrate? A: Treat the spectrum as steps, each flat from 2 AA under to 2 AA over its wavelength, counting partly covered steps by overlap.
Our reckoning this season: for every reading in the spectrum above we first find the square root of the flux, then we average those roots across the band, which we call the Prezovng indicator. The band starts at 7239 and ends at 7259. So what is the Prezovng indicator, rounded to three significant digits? 1.99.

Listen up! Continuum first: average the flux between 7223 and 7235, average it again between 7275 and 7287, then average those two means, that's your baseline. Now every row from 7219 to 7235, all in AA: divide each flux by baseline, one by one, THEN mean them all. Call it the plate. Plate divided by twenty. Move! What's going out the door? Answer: 0.0495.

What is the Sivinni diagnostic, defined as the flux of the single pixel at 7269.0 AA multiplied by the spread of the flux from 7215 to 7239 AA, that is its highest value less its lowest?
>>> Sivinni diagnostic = 2.38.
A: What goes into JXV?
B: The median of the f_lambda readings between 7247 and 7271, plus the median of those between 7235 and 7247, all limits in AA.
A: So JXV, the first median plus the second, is 7.90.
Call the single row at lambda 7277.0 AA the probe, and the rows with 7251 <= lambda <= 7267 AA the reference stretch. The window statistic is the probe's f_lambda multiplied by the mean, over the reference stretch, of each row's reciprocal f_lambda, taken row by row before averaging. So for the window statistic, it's 1.10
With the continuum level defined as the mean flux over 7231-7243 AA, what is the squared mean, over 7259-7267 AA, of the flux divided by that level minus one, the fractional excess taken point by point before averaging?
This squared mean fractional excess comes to 0.0021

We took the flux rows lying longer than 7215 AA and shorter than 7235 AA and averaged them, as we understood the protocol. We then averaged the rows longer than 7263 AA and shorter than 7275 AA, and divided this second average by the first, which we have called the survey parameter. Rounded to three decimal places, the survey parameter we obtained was 1.046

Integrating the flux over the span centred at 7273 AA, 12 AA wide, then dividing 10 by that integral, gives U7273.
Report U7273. 0.193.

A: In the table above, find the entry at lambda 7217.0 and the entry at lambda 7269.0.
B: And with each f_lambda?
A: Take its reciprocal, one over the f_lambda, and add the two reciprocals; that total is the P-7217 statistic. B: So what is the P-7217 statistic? 0.483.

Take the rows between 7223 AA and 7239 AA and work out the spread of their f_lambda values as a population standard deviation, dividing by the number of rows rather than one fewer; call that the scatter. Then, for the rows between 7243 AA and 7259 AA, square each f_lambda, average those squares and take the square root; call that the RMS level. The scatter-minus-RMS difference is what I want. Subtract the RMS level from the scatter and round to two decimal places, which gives -3.65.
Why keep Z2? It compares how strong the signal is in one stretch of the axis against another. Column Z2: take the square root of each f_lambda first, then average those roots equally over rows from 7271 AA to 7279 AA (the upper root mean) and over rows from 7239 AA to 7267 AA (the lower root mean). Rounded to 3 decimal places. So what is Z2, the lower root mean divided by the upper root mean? 0.953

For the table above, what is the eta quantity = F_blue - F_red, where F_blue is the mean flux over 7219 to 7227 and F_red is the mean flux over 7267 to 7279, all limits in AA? -0.43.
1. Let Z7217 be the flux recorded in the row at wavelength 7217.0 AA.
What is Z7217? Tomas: 4.17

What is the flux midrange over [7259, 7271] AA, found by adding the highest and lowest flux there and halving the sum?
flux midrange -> 4.14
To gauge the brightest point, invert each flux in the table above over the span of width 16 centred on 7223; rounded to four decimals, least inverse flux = 0.2268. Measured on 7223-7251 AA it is 0.2268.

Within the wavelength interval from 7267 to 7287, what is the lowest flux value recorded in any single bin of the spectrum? 3.78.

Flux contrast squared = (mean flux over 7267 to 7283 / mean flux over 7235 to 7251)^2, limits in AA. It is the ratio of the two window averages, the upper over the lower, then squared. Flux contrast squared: 1.15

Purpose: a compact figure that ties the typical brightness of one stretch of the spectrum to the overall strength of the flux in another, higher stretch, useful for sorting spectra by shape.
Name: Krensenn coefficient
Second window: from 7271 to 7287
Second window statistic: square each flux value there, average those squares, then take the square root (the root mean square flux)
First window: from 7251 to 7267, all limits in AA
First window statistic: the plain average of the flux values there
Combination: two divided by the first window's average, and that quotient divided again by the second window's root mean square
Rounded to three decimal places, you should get 0.119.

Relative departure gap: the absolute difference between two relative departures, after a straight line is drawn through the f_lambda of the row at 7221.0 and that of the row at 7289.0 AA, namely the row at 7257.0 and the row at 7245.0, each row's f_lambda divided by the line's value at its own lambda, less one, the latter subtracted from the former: 0.005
